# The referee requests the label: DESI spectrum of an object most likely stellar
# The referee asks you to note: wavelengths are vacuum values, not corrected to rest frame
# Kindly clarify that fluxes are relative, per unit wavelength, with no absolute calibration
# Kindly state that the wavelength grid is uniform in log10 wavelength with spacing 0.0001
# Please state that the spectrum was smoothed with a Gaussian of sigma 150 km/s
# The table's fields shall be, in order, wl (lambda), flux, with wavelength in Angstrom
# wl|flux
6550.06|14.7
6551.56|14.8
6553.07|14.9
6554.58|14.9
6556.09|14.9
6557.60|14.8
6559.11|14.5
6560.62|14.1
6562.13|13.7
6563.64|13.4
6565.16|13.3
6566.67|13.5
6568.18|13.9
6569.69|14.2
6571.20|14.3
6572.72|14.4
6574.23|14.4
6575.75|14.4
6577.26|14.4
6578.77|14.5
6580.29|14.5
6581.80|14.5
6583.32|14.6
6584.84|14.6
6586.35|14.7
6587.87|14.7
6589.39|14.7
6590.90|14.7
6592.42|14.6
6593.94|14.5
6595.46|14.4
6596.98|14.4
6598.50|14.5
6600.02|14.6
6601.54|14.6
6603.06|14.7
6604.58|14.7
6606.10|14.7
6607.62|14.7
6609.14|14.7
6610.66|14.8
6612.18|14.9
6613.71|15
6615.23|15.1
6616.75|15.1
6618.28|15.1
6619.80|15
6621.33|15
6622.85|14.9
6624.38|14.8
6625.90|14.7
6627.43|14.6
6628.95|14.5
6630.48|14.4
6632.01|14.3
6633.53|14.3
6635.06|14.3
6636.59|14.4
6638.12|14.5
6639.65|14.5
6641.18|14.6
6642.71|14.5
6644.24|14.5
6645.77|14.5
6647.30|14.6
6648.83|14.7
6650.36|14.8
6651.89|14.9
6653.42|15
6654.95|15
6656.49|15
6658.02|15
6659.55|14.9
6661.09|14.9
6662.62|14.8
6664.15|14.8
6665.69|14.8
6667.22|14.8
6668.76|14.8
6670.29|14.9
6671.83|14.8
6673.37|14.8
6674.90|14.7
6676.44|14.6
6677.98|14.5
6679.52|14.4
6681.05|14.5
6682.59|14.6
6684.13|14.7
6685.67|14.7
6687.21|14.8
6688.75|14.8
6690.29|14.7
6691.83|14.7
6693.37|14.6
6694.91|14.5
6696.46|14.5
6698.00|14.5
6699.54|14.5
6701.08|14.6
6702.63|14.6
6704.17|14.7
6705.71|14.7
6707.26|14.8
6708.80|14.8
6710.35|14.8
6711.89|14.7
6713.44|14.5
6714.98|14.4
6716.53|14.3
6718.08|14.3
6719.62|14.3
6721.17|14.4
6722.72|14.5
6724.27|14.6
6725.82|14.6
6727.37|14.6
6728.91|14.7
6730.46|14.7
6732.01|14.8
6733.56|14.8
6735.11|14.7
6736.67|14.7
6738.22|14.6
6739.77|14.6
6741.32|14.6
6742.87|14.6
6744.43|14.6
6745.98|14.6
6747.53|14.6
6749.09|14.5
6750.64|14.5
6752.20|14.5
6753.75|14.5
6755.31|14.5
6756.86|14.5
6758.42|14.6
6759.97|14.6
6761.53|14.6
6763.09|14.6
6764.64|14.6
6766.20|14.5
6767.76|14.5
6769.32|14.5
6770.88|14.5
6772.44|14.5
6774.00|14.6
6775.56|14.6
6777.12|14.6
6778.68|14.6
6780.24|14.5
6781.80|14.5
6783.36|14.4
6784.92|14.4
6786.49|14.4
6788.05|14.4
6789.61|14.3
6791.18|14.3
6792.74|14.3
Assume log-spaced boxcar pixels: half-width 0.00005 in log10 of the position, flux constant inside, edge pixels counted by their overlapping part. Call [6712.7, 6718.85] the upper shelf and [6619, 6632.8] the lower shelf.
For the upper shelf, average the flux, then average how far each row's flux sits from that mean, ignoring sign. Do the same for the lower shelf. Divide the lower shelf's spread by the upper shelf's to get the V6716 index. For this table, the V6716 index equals 2.8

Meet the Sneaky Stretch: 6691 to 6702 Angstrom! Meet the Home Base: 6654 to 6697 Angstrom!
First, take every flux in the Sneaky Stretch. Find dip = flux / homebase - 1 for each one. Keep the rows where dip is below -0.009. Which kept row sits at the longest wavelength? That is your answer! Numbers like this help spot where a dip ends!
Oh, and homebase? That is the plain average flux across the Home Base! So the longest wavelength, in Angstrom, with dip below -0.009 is 6701.08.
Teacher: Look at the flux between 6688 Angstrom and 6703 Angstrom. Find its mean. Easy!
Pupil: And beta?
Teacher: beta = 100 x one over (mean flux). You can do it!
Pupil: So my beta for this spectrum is 6.85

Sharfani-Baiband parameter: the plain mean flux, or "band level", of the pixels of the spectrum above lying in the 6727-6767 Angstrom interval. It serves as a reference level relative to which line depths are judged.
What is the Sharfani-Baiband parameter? 14.6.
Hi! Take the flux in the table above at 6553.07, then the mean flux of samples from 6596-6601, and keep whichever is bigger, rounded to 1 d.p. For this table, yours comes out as 14.9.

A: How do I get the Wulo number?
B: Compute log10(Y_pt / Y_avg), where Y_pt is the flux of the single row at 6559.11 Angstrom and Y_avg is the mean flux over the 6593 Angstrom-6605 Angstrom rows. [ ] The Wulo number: -0.001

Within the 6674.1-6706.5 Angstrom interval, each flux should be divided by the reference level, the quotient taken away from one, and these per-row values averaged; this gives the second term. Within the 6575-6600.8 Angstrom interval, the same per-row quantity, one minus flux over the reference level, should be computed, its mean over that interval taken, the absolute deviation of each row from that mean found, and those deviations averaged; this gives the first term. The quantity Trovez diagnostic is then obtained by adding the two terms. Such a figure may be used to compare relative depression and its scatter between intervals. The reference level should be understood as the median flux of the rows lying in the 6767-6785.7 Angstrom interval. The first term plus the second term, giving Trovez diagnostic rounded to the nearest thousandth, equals -0.001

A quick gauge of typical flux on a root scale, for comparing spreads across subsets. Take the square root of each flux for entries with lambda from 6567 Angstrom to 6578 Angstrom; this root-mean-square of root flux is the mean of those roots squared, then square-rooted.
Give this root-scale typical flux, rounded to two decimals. 3.78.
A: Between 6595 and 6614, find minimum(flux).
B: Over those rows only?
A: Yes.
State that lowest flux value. 14.4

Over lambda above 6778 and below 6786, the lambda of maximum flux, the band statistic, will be 6778.68 Angstrom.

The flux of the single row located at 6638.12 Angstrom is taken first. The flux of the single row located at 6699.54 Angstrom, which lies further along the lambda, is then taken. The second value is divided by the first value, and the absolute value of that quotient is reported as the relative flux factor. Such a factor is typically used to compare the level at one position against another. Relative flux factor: 1.00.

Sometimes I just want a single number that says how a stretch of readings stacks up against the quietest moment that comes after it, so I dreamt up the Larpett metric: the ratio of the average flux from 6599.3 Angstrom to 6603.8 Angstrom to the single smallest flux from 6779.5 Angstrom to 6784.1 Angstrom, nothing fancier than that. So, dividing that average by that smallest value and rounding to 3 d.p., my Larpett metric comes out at 1.016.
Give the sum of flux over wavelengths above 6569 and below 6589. 188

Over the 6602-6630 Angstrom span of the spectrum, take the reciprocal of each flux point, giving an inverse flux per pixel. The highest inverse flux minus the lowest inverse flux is 0.0027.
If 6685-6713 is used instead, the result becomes 0.0014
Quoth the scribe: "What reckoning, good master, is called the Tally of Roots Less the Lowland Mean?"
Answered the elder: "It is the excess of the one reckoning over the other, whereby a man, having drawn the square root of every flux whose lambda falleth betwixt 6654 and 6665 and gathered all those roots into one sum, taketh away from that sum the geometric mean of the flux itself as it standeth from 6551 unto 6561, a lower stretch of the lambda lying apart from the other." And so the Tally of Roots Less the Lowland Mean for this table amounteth 12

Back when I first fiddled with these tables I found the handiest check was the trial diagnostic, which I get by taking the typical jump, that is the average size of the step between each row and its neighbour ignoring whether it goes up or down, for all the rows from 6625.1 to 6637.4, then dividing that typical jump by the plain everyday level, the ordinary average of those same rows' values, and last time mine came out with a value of 0.0049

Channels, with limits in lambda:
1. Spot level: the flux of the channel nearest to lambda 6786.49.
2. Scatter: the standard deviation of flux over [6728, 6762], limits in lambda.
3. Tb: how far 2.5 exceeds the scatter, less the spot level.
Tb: -12.0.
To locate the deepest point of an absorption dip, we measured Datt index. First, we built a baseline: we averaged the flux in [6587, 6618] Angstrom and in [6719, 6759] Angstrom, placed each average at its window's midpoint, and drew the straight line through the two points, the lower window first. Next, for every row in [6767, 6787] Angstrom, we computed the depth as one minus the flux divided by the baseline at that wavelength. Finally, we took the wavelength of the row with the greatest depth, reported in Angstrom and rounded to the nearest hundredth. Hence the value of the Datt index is 6783.36 Angstrom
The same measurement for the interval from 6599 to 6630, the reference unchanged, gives 6628.95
